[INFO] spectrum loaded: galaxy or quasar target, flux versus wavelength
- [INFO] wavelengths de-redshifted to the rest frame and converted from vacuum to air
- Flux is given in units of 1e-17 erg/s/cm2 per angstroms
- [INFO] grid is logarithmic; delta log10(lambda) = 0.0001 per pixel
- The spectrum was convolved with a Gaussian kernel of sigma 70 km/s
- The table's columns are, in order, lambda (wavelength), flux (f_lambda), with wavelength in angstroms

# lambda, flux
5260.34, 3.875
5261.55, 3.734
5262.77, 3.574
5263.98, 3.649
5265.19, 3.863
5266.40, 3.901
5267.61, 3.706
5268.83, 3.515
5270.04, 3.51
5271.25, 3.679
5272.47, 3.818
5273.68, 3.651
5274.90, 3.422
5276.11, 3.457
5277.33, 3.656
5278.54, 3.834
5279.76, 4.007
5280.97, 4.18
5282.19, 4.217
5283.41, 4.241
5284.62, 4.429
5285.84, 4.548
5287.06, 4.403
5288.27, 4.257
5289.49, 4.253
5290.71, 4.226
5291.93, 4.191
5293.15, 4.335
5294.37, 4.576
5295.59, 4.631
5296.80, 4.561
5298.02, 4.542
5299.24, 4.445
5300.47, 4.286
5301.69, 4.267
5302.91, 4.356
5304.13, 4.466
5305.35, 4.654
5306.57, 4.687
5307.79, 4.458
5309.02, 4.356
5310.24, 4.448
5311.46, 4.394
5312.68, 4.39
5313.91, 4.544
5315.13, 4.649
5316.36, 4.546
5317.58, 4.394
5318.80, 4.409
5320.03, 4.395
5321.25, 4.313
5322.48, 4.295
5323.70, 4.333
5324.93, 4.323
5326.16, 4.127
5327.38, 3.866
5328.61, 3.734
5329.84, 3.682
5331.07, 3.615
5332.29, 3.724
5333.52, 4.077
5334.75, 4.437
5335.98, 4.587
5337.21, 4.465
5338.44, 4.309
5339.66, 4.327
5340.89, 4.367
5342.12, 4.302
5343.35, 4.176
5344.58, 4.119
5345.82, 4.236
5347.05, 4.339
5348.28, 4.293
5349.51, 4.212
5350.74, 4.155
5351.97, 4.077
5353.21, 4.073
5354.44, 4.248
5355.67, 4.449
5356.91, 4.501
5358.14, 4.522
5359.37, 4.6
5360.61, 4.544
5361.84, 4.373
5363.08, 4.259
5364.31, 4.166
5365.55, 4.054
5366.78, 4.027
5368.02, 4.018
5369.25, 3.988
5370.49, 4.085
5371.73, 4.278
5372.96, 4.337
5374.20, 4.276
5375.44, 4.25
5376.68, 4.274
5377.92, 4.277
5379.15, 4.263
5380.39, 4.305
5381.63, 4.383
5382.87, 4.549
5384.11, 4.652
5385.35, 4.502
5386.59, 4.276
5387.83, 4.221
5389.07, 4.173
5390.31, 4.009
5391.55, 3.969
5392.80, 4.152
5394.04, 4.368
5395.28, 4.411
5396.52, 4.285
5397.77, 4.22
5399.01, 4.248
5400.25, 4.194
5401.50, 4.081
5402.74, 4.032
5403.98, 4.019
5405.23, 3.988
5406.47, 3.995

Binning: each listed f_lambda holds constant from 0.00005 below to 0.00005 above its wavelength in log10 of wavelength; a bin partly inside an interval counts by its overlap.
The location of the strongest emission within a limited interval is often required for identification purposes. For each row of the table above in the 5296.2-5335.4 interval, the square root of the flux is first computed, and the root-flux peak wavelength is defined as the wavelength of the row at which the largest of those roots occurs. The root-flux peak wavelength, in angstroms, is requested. 5306.57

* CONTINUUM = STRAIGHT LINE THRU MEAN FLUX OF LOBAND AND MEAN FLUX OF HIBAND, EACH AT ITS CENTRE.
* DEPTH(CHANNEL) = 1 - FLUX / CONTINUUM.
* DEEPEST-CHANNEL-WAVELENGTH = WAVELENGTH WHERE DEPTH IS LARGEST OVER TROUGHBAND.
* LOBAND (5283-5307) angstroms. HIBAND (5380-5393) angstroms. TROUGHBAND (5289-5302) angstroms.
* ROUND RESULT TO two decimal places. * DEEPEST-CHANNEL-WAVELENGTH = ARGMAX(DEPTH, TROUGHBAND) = 5291.93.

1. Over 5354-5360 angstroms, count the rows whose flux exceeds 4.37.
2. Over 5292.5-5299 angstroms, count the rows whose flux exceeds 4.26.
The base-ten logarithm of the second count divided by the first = 0.1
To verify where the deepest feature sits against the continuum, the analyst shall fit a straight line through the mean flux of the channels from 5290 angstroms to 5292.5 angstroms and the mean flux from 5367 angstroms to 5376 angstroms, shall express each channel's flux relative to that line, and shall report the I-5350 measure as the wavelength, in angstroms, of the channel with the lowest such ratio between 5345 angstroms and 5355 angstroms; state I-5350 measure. 5353.21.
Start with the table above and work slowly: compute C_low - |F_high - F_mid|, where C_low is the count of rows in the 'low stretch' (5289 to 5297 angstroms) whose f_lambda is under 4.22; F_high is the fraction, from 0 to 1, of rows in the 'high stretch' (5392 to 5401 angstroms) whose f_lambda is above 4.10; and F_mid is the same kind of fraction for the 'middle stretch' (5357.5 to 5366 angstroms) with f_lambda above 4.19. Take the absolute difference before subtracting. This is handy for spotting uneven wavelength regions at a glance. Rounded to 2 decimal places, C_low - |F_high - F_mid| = 0.71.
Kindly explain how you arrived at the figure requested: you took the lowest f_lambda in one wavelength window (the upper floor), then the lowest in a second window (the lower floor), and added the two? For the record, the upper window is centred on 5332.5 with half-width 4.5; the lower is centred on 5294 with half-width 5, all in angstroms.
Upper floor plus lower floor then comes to 7.8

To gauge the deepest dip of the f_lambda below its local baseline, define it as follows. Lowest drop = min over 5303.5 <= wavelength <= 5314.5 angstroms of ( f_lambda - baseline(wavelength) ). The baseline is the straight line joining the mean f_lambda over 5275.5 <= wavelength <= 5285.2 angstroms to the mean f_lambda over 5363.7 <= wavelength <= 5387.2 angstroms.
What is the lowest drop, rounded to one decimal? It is 0.3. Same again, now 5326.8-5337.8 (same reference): -0.5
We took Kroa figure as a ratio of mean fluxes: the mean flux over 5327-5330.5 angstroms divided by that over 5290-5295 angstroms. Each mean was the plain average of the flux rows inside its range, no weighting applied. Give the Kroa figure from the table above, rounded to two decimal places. 0.87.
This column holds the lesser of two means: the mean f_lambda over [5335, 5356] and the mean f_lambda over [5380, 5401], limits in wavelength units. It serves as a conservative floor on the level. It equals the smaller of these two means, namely 4.28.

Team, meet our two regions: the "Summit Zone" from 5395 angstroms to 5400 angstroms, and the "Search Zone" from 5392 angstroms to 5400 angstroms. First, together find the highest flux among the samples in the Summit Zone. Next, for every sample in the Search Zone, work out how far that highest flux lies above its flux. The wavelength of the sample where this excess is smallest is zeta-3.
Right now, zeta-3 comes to 5395.28 angstroms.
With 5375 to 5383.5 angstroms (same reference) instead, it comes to 5382.87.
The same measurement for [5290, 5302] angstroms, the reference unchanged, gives 5295.59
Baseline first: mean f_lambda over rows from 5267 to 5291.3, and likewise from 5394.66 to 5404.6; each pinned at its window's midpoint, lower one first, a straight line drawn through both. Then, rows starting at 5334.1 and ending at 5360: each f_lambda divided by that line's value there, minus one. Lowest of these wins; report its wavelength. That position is 5353.21 angstroms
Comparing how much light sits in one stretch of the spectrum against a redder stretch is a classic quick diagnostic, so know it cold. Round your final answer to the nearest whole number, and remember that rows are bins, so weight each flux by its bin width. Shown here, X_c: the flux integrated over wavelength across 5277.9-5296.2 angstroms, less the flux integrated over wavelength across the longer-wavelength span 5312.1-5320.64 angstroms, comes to 40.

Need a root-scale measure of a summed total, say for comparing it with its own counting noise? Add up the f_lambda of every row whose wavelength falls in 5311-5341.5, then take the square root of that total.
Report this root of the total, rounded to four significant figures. 10.31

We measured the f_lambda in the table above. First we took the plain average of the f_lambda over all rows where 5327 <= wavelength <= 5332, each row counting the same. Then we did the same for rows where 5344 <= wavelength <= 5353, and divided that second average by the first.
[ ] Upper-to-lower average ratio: 1.13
